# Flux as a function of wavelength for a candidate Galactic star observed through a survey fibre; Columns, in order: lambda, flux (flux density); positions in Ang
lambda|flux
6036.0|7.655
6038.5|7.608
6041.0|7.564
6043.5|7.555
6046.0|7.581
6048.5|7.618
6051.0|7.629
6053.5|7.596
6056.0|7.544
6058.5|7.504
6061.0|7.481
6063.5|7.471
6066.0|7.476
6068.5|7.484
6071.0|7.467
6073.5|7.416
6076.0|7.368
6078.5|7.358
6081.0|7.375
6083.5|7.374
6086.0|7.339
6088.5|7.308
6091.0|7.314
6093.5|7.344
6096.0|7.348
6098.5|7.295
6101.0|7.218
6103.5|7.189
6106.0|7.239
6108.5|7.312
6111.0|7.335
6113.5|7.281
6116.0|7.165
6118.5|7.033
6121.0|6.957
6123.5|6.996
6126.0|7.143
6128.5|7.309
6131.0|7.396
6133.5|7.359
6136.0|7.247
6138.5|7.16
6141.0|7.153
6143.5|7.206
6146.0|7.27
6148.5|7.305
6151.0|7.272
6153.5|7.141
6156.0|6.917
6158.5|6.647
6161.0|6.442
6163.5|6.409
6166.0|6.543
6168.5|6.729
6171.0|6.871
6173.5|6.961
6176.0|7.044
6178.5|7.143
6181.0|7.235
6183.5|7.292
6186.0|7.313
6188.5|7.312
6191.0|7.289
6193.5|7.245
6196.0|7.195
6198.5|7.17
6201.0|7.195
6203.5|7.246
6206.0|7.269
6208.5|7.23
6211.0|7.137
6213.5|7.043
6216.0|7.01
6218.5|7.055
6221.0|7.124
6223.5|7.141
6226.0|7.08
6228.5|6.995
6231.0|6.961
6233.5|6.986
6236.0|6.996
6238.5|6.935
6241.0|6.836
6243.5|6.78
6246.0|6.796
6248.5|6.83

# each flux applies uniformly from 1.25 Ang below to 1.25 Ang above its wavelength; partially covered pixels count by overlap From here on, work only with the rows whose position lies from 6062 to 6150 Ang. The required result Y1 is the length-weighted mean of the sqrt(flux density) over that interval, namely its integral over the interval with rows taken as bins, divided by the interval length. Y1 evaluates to 2.70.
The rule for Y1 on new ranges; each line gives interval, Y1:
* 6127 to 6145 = 2.69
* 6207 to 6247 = 2.65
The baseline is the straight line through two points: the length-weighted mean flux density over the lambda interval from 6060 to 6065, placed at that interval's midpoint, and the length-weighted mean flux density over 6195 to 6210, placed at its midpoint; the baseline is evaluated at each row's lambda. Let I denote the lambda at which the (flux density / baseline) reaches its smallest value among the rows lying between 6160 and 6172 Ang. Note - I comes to 6163.5 Ang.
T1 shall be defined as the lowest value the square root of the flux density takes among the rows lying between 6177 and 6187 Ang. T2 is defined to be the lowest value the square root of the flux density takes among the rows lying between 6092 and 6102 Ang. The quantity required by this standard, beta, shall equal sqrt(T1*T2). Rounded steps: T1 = 2.673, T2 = 2.687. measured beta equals 2.680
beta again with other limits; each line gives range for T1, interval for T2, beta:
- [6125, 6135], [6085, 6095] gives 2.688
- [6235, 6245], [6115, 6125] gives 2.621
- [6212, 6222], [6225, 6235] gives 2.643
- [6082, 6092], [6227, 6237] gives 2.671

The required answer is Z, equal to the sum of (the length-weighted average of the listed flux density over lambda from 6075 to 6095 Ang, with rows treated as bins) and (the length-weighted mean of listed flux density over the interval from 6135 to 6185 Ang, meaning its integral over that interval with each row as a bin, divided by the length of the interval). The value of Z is 14.3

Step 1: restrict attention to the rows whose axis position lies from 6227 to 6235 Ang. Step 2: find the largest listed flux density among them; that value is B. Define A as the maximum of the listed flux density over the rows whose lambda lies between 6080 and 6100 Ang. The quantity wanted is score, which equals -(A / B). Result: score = -1.05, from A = 7.375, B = 6.995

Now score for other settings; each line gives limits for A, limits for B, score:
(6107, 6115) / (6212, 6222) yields -1.03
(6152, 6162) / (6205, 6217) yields -0.98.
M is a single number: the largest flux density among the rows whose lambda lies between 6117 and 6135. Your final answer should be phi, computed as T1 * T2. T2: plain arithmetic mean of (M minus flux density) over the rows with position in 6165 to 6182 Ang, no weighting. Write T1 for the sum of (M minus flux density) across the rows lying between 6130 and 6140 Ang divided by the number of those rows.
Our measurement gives 0.049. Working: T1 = 0.11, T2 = 0.46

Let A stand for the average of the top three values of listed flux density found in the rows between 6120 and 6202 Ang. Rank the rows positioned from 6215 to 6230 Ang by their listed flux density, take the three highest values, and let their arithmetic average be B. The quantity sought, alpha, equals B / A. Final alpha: 0.97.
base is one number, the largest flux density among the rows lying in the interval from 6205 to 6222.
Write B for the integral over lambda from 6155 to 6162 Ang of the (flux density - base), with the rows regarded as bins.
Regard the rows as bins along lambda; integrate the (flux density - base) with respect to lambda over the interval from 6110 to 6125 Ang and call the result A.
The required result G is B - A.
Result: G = -2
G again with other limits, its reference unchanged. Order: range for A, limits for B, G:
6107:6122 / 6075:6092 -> 3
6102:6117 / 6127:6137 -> 1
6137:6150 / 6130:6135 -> 1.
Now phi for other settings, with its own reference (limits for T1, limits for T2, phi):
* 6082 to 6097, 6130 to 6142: 0.008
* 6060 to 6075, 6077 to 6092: -0.004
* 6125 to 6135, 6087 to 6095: 0.007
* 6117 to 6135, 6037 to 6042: -0.043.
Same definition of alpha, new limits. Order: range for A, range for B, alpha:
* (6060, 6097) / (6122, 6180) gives 0.98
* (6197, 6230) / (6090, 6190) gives 1.02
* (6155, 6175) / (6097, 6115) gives 1.06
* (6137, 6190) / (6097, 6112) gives 1.00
